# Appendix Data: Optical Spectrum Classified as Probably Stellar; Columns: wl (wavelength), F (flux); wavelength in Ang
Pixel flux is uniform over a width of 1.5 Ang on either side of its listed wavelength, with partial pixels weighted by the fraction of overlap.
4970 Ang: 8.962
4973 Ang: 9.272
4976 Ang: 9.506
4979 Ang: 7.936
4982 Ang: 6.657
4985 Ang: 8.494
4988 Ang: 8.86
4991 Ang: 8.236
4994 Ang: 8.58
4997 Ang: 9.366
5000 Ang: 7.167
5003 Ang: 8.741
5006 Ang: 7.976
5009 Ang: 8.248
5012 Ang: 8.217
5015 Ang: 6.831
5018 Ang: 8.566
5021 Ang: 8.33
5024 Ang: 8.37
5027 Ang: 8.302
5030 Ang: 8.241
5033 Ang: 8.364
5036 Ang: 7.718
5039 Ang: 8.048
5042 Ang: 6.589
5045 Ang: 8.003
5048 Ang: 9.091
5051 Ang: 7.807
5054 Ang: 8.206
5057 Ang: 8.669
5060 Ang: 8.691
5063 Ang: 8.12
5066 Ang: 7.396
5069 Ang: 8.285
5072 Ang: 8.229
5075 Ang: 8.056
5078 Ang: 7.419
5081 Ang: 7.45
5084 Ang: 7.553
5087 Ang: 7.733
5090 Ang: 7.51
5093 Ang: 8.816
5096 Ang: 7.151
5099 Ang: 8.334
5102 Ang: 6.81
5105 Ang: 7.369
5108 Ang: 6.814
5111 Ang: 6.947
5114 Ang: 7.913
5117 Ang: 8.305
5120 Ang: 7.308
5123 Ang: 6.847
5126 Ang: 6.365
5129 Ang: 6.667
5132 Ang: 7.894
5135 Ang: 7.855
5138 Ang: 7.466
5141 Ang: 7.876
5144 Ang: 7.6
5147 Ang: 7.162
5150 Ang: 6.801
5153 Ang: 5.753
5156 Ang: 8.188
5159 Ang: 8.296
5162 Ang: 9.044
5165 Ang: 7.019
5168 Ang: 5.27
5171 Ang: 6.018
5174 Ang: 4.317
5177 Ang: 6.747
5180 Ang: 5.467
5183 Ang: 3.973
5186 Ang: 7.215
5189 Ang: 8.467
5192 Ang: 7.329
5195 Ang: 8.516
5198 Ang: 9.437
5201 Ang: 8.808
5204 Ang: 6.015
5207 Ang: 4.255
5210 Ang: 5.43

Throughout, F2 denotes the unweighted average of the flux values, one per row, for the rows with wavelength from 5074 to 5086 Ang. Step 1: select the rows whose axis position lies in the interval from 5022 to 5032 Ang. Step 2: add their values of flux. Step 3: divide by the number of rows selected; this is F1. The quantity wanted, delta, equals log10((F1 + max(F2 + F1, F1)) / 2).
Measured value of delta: 1.08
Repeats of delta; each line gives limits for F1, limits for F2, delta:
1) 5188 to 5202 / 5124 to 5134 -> 1.08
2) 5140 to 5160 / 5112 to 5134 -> 1.04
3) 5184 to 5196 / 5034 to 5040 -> 1.07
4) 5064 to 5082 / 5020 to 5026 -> 1.08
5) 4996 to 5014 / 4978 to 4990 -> 1.09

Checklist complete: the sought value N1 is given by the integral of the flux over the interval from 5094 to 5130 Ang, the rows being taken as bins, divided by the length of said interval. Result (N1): 7.3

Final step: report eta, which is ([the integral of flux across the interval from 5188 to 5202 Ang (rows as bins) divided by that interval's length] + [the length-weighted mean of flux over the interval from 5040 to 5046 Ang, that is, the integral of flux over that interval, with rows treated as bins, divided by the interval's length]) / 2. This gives 7.9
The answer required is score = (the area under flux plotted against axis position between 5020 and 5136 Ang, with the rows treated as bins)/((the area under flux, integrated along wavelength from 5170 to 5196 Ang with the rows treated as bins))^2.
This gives 0.032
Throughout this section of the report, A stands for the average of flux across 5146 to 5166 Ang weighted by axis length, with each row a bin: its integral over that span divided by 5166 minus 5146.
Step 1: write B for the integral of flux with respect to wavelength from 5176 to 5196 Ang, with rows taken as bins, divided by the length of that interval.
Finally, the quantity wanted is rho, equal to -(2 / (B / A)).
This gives -2.2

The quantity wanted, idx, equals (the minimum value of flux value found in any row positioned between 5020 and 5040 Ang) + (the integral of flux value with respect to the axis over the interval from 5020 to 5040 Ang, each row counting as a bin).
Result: 172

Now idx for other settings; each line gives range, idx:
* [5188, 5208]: 156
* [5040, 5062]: 186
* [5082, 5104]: 176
